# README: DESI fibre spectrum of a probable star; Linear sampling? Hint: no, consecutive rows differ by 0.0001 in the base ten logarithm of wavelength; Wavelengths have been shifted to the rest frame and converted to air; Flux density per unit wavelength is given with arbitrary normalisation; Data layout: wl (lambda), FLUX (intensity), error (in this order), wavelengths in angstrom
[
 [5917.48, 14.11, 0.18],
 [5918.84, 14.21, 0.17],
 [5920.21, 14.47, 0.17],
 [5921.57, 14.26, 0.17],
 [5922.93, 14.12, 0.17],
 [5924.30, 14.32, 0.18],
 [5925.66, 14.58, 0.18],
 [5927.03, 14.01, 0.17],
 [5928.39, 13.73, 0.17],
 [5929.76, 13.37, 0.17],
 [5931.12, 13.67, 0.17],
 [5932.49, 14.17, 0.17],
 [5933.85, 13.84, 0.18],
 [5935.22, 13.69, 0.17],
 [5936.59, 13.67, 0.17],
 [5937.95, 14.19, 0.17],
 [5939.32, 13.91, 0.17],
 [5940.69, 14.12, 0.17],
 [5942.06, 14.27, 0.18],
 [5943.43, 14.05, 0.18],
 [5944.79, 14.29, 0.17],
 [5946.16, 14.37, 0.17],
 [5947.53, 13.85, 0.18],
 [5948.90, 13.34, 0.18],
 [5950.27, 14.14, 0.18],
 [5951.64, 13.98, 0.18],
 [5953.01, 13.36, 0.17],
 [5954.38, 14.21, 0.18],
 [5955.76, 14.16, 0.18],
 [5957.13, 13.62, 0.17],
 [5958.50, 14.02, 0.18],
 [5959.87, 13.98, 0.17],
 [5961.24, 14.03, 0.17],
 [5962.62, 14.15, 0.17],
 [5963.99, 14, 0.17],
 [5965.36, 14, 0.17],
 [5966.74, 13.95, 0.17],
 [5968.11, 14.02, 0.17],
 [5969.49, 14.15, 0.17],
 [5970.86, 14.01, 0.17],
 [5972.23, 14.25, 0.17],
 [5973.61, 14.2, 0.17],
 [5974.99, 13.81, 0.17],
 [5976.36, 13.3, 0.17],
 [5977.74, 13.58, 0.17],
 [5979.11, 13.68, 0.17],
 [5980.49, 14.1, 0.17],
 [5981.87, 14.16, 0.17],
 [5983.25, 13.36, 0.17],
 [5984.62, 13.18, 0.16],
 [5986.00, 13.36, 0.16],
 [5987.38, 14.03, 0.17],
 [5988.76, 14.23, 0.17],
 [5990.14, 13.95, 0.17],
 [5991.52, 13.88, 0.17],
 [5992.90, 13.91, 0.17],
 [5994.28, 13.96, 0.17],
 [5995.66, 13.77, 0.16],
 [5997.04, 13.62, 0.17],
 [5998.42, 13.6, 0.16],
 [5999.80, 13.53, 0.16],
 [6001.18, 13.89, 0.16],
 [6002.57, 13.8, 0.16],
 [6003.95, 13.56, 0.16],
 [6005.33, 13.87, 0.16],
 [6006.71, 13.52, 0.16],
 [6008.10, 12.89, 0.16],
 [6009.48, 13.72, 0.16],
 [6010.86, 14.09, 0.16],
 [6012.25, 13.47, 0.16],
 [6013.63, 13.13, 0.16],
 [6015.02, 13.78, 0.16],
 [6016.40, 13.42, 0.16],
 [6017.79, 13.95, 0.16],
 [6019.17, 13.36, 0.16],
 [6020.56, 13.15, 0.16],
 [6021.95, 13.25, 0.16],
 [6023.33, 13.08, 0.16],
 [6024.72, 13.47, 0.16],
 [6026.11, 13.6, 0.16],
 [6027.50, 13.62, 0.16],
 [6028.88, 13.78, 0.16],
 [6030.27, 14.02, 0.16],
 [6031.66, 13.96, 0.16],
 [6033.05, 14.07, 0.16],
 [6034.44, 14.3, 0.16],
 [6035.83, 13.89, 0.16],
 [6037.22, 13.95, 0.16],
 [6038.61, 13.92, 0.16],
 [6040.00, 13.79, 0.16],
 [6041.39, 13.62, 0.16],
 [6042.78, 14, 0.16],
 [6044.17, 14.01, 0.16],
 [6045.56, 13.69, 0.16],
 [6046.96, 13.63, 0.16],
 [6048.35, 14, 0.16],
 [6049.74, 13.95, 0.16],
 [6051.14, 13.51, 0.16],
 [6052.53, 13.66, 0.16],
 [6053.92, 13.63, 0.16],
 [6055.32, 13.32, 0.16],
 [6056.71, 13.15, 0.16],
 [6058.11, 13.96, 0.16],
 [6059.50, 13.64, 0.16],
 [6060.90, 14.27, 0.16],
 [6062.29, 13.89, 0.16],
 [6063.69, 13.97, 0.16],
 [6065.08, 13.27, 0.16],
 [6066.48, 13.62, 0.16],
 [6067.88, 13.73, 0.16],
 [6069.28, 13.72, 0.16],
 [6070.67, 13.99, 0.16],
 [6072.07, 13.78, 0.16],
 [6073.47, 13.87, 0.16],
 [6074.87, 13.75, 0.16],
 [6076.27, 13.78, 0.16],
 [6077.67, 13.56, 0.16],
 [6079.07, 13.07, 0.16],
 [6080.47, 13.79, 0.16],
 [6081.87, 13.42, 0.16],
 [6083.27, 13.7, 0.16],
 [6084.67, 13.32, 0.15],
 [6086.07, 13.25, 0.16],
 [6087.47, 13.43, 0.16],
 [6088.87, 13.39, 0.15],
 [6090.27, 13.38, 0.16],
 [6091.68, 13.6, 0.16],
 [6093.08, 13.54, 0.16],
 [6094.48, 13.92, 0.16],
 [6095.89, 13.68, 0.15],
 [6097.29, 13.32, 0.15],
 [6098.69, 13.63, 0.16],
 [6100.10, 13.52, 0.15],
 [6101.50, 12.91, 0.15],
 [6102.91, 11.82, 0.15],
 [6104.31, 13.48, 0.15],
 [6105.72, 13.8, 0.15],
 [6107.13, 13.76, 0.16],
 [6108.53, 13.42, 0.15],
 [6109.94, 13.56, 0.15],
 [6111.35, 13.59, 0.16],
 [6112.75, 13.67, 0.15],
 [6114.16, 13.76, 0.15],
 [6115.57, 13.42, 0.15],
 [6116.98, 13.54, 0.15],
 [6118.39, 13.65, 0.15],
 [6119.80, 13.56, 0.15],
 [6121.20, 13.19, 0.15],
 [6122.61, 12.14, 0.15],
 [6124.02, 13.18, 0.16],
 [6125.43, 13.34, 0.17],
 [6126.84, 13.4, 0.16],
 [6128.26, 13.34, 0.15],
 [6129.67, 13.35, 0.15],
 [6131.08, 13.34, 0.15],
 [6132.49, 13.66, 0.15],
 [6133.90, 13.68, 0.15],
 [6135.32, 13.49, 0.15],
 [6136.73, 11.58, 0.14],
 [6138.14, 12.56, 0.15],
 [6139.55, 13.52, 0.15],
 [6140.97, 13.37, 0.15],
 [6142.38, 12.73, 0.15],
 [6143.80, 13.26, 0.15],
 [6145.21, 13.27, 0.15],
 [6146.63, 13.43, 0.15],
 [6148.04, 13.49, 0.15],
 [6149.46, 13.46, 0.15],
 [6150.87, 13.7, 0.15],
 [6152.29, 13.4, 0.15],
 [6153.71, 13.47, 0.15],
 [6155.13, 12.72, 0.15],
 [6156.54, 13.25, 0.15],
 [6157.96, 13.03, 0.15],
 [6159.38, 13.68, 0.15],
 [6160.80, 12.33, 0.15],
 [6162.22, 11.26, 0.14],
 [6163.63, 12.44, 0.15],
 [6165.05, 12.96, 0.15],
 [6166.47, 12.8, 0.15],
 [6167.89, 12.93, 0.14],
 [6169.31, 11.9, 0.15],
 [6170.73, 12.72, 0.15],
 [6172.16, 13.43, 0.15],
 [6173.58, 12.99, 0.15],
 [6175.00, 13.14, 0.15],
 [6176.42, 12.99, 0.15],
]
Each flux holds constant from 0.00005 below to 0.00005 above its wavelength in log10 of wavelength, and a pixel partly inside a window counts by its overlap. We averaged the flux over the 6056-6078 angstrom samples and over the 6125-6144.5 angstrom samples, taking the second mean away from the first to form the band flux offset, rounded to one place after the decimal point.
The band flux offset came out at 0.6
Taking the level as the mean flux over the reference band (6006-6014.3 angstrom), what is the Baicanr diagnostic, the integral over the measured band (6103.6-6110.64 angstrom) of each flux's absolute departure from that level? 1.08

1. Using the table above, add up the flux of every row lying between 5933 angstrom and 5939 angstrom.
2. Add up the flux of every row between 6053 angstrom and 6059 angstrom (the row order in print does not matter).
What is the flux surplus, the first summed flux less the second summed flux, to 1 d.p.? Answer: 1.3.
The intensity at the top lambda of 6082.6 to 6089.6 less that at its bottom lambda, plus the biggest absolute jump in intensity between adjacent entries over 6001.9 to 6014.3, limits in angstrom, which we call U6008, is 0.52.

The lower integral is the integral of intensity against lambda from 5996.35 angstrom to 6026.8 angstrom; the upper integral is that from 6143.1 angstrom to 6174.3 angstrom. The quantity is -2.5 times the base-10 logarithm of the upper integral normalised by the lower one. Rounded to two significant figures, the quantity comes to 0.018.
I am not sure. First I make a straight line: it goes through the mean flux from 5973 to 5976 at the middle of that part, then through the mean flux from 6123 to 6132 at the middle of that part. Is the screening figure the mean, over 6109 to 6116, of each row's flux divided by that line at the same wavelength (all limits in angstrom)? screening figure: 1.02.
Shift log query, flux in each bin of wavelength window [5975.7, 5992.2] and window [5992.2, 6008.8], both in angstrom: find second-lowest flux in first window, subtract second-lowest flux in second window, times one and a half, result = -0.33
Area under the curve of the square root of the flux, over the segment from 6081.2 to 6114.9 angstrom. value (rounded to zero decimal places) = 124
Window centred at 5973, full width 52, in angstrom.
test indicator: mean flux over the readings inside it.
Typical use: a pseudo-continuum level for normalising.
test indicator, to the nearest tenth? 13.9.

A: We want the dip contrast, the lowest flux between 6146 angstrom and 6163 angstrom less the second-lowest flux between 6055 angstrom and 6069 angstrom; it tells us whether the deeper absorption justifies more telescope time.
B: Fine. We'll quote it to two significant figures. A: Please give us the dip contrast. -2.0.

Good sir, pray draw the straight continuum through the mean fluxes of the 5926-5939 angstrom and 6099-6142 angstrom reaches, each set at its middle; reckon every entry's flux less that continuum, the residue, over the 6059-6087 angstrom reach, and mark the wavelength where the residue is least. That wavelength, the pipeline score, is 6079.07 angstrom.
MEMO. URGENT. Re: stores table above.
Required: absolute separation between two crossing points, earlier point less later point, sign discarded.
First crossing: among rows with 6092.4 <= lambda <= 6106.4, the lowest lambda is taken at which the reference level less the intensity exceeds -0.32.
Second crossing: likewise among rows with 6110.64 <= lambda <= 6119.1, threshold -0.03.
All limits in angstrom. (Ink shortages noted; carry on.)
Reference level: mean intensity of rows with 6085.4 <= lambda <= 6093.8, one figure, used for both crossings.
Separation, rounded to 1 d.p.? 22.5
